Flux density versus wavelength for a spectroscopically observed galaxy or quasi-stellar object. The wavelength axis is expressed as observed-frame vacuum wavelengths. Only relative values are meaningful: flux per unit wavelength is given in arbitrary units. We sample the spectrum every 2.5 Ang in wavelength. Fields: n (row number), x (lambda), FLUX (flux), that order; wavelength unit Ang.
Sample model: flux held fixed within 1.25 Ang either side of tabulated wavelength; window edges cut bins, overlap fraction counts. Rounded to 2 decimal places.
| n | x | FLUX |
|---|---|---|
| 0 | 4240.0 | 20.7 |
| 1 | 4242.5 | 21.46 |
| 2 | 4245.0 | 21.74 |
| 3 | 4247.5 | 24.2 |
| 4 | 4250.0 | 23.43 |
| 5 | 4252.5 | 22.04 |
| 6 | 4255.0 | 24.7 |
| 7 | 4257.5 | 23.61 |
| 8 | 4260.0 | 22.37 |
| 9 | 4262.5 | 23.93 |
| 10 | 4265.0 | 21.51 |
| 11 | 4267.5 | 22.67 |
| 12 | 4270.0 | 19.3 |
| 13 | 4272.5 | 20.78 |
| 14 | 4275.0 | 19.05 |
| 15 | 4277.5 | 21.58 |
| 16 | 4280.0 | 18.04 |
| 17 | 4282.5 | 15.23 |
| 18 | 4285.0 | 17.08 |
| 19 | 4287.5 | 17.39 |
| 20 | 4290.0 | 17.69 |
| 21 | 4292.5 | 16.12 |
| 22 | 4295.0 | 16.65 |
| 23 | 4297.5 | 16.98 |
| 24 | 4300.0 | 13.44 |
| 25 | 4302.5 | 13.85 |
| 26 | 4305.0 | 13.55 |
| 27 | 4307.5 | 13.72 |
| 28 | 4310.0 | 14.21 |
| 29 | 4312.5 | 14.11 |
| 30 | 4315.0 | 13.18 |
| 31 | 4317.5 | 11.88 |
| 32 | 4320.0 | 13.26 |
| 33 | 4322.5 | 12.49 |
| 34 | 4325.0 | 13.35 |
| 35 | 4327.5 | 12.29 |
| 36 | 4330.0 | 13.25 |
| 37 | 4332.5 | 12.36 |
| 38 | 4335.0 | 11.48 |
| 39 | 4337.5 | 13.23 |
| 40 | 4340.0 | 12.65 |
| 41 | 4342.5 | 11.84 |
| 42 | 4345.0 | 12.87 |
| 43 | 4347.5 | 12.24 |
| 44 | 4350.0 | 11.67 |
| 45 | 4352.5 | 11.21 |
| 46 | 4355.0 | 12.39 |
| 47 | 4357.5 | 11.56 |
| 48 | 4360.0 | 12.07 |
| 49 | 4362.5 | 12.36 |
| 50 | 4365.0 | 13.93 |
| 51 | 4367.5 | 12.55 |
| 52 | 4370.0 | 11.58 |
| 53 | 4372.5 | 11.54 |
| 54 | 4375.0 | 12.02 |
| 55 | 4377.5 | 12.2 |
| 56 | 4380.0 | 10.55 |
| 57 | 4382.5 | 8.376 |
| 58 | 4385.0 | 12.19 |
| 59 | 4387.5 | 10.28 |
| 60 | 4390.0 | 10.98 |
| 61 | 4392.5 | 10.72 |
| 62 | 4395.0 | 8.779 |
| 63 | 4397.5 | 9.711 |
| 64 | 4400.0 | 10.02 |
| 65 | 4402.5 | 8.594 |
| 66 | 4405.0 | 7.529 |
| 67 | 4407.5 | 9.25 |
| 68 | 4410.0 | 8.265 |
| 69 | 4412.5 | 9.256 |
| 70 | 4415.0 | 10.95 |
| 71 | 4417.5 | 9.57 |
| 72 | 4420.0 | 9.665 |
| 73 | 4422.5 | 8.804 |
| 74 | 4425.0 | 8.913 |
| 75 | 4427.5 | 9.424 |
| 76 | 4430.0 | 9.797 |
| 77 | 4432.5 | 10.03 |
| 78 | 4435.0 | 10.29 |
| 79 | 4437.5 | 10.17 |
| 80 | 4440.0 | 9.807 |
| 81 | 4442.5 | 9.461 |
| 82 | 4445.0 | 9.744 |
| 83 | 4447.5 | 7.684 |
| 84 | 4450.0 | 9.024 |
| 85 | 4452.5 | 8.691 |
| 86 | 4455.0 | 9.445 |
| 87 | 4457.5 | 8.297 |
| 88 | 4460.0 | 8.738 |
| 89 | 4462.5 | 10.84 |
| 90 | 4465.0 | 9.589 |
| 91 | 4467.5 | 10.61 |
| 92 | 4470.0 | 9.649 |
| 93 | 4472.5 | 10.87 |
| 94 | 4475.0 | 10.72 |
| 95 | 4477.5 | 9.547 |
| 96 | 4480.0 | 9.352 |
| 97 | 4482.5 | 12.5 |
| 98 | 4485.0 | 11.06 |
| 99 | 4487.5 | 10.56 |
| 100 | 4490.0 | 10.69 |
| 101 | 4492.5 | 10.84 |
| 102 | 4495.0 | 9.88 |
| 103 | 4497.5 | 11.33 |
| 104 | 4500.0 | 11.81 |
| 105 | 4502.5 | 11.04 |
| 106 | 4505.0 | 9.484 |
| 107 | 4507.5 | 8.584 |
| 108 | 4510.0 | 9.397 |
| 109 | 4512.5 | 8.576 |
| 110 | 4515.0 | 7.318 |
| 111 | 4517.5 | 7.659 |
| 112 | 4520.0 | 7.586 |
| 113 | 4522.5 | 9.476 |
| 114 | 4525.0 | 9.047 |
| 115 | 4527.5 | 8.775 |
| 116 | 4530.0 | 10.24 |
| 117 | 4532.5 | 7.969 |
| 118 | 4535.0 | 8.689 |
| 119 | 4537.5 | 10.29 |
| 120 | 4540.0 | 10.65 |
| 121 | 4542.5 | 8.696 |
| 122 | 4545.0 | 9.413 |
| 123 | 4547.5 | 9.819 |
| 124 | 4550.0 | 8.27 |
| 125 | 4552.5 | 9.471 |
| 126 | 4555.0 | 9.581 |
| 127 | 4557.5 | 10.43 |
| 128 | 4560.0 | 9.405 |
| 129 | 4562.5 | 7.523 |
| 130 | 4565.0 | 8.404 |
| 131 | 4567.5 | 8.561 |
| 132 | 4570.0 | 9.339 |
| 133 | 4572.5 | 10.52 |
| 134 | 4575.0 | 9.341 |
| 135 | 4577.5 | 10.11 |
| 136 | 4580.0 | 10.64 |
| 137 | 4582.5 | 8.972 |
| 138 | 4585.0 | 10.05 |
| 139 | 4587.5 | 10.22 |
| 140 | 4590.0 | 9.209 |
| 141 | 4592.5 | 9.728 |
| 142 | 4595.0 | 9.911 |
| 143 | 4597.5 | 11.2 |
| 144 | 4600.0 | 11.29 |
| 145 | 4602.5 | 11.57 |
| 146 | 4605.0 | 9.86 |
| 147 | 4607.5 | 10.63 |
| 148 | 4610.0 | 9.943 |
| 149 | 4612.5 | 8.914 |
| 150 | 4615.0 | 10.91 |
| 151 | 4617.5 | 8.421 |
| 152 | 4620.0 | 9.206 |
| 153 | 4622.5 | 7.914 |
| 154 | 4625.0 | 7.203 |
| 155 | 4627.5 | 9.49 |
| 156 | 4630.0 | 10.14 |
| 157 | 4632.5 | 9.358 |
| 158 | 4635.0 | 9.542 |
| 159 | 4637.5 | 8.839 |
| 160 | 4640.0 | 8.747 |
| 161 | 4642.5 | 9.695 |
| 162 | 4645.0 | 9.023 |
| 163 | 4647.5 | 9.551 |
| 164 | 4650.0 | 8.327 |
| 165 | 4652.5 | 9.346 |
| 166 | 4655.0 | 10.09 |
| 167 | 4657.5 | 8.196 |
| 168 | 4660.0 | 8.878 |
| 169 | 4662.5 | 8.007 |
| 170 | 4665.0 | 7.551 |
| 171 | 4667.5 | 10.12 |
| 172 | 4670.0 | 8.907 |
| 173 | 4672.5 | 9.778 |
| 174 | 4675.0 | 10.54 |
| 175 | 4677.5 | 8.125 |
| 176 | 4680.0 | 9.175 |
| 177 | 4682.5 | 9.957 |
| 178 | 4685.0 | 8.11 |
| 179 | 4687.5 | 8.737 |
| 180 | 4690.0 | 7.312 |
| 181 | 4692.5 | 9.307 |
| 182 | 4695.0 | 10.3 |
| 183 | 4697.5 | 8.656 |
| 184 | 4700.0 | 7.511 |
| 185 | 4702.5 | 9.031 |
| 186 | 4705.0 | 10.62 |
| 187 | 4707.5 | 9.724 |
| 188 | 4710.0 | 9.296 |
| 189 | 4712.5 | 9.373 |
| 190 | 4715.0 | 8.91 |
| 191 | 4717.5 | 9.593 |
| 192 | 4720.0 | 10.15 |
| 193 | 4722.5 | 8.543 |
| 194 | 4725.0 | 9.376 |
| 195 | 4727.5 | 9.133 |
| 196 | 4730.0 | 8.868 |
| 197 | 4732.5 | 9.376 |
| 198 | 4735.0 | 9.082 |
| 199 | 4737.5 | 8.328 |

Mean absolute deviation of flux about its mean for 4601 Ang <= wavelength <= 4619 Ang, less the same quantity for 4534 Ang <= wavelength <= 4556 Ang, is 0.27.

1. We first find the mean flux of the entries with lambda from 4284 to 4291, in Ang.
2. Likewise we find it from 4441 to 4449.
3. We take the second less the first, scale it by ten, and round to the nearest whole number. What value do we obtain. -84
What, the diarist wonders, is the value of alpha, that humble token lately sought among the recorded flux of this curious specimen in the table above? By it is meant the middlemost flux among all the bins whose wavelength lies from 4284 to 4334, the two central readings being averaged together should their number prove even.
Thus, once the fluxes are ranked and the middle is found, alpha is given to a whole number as 14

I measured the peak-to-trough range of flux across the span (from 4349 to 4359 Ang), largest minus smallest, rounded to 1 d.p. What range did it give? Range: 1.2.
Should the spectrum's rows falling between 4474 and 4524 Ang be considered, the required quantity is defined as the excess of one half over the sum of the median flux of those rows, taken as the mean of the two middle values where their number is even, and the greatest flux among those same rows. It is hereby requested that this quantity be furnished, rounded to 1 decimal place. -21.7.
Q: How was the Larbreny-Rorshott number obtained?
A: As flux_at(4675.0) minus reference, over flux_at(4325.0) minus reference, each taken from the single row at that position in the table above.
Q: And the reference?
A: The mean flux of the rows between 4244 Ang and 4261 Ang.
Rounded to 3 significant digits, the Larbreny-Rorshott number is 1.29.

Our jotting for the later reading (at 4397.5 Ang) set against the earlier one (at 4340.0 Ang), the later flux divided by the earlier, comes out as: 0.77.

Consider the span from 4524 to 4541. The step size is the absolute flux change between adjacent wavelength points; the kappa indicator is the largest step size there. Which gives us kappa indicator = 2.3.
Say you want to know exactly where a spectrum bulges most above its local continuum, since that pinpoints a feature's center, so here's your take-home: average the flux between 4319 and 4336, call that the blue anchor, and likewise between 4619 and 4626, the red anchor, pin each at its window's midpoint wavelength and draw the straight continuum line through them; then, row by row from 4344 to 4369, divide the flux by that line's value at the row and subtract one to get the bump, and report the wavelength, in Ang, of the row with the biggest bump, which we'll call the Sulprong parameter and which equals 4365.0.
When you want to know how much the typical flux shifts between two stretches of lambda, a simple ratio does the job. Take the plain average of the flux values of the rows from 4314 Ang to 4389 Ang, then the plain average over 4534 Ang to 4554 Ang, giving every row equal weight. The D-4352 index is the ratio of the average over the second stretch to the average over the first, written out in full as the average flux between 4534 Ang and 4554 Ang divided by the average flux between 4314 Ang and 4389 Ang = 0.78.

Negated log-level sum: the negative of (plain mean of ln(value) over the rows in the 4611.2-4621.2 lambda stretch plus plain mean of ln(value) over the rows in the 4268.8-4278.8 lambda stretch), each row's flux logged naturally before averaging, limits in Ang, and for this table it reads -5.24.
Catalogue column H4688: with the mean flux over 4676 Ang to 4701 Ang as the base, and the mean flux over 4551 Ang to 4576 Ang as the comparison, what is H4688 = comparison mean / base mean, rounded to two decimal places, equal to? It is 1.06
